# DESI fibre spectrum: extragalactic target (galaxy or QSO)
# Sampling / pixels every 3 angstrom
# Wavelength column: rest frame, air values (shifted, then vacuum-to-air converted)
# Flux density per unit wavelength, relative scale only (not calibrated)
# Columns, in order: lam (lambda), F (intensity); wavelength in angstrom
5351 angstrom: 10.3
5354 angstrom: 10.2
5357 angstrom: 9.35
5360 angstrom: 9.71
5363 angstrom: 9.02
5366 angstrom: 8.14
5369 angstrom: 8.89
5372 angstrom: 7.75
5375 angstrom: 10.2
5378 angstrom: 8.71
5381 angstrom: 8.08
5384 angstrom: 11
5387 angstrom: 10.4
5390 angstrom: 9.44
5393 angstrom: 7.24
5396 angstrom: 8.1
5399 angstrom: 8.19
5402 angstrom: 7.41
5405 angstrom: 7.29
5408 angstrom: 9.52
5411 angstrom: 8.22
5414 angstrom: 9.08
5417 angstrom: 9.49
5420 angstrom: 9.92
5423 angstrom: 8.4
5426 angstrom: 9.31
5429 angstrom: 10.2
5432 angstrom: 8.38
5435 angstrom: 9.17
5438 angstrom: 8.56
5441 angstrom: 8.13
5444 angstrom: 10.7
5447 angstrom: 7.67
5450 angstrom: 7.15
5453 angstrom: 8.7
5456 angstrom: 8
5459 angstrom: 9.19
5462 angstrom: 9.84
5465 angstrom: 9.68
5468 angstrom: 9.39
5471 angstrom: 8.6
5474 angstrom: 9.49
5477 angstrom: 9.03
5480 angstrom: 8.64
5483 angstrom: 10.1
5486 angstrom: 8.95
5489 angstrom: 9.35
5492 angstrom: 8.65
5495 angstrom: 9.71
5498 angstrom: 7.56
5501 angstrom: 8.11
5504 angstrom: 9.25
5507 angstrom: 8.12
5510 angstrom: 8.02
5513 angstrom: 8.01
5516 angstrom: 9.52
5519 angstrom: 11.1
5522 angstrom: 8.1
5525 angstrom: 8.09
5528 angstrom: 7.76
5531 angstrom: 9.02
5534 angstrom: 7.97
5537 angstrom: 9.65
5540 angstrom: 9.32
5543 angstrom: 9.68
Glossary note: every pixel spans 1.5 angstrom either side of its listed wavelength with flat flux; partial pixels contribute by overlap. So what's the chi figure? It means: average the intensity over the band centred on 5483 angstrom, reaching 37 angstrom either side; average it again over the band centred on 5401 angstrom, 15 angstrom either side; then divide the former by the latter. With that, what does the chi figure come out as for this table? 1.05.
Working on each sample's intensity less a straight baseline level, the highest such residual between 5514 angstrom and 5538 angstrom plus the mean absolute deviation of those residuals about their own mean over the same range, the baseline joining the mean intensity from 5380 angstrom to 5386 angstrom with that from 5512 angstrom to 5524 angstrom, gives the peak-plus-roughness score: 2.8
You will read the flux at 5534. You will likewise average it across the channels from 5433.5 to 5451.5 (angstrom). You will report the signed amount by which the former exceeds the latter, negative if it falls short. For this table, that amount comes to -0.6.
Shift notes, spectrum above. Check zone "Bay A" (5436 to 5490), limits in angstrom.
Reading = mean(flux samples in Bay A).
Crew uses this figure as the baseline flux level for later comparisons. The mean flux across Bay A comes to 8.95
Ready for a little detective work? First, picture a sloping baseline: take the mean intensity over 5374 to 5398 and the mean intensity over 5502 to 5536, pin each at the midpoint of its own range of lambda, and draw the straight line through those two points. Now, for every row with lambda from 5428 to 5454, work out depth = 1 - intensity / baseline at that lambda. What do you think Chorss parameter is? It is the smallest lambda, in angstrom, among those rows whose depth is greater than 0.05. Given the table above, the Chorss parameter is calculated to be 5432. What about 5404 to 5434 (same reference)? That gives 5405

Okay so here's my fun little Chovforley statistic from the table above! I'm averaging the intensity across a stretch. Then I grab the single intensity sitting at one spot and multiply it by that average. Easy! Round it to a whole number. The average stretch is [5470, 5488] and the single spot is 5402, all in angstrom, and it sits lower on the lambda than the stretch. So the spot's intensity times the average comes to 68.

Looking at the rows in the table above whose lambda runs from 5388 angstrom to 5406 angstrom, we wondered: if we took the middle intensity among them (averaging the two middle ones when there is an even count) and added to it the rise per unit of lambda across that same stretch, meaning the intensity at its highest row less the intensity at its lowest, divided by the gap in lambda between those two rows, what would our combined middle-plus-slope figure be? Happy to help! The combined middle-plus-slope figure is 7.6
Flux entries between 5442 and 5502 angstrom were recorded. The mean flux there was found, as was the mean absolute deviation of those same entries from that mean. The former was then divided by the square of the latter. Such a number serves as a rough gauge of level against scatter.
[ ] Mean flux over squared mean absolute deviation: 17.0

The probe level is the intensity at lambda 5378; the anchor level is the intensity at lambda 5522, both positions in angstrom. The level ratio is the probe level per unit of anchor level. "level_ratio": 1.1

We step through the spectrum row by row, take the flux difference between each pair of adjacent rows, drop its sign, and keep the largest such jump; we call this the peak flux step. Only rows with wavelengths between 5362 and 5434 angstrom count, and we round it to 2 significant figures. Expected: 2.9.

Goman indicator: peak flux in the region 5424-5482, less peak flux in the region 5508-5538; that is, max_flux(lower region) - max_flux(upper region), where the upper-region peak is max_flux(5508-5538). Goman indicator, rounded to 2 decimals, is -0.40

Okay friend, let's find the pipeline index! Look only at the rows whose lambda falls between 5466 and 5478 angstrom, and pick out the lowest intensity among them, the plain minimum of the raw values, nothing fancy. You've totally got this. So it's 8.6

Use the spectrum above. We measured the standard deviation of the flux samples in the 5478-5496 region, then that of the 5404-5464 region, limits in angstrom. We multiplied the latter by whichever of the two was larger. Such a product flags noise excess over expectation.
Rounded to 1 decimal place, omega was 0.9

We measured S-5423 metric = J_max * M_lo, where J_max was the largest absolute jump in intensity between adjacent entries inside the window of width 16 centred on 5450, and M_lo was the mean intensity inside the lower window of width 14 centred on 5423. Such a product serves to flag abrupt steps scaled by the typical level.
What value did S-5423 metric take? 29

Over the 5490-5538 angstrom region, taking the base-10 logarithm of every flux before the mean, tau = 0.935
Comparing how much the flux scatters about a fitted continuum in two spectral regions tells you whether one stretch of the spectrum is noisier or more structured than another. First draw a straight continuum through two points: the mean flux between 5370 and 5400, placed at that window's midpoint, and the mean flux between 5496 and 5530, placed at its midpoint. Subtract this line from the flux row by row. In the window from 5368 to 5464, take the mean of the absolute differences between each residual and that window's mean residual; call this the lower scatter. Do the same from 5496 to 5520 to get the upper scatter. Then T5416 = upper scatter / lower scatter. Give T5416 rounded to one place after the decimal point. 1.1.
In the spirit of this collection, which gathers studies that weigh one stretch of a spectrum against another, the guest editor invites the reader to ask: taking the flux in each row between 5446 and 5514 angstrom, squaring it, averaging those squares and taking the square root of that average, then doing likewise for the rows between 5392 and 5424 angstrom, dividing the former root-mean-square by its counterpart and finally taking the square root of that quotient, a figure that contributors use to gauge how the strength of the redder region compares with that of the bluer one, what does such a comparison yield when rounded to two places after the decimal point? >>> 1.02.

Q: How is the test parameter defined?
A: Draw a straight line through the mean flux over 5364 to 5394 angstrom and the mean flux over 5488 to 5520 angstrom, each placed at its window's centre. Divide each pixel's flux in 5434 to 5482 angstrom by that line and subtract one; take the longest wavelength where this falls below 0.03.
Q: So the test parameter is 5480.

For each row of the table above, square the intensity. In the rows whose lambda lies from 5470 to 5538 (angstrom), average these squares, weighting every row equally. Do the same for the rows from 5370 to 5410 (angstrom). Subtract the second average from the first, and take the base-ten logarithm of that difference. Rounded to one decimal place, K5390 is 0.0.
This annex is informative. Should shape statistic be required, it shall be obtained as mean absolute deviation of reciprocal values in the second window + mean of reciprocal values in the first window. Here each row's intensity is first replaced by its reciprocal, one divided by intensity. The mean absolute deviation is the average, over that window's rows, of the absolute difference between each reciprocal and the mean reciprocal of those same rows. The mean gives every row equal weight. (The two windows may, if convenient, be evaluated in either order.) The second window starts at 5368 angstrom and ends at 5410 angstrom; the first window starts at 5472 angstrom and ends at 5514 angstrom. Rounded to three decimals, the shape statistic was 0.128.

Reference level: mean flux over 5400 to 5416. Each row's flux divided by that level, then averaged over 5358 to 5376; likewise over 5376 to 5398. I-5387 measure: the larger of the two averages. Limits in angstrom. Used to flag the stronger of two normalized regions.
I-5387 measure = 1.08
